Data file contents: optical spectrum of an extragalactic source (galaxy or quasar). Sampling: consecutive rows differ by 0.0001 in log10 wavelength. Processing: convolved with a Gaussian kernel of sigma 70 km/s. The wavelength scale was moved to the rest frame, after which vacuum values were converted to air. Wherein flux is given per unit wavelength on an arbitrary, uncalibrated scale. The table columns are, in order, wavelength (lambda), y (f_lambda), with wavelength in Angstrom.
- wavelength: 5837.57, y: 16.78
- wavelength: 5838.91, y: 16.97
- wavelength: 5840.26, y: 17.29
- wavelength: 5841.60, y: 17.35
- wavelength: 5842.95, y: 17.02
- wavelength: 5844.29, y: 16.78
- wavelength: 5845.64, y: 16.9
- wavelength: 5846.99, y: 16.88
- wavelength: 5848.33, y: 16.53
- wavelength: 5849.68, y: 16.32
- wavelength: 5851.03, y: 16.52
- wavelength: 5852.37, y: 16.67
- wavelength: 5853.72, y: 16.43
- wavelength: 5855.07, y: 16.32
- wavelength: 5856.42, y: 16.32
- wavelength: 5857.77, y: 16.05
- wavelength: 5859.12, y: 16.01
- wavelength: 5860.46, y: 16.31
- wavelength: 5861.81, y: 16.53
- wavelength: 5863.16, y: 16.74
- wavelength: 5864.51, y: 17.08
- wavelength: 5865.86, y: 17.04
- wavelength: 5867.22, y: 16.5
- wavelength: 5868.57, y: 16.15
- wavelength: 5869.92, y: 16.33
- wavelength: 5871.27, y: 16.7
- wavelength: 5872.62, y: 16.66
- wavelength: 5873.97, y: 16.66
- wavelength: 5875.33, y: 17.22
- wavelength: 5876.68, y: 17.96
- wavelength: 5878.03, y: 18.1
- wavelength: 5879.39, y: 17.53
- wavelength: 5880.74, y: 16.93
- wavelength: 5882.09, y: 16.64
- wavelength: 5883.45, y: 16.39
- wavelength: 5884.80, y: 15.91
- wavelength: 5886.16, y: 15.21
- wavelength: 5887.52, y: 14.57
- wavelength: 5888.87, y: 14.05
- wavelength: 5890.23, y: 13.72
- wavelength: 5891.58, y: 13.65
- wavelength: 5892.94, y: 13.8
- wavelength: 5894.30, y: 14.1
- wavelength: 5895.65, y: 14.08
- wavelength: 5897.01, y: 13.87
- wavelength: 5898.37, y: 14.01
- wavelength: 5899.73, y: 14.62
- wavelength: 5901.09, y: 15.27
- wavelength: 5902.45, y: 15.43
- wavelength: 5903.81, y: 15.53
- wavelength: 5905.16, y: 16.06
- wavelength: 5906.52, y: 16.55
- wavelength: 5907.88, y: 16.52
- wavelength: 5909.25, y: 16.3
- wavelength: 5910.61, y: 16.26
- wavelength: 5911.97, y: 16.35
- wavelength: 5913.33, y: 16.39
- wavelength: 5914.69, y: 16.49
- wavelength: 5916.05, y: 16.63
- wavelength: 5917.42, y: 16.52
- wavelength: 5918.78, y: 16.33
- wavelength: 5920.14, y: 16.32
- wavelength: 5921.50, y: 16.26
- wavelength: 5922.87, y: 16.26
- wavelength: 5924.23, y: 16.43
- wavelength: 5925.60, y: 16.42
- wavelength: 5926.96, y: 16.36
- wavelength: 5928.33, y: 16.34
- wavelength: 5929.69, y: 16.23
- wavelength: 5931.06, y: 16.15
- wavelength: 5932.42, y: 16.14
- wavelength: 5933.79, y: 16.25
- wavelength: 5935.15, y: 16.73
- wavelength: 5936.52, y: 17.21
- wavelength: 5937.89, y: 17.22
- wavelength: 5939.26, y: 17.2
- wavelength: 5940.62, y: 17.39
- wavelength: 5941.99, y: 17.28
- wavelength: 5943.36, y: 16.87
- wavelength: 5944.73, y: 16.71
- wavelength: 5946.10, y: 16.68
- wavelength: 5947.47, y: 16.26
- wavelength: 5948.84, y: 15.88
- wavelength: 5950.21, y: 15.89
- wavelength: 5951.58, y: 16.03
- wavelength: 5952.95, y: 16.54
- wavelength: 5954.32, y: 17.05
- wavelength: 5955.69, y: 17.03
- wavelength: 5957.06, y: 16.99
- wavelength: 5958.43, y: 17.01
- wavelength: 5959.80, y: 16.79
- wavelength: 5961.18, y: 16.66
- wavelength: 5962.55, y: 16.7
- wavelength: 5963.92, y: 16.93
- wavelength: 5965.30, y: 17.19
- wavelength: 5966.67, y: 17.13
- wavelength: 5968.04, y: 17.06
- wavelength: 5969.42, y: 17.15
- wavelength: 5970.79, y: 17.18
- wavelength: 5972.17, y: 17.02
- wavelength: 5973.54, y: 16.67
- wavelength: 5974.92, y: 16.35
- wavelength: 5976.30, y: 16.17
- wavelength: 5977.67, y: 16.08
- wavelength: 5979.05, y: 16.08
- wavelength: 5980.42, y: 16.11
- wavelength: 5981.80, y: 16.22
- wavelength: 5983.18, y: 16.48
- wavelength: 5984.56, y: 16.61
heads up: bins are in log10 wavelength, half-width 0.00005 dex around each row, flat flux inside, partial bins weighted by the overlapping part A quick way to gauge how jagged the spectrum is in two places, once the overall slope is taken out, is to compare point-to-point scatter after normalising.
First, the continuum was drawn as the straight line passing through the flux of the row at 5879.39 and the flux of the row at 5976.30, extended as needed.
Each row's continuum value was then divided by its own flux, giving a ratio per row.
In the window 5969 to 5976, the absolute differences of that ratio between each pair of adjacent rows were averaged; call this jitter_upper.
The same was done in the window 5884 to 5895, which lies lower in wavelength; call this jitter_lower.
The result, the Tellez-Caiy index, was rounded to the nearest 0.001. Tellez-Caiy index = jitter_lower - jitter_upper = 0.019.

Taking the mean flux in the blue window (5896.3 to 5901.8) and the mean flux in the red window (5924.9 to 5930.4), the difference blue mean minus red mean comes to -1.9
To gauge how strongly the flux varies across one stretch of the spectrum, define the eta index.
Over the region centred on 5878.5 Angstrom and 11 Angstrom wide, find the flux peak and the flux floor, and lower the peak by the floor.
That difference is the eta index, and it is 1.7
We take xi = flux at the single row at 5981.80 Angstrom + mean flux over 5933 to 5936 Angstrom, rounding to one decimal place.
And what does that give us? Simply 32.7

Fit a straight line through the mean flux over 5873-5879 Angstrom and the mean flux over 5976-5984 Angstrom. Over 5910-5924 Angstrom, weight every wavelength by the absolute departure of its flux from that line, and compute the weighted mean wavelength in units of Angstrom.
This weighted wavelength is 5916.6 Angstrom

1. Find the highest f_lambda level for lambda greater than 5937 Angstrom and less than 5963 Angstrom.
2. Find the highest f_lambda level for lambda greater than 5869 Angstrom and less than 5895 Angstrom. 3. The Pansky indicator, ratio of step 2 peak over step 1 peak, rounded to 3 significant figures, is 1.04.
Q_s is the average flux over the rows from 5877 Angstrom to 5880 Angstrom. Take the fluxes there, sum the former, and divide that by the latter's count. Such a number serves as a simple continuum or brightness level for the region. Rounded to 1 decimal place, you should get 17.8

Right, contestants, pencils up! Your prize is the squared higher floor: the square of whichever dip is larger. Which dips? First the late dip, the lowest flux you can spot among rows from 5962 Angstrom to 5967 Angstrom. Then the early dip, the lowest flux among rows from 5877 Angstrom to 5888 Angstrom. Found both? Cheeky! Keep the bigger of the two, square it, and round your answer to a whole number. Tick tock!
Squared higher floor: 279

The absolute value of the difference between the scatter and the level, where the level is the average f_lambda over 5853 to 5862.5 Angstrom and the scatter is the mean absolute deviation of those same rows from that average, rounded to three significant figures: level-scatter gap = 16.1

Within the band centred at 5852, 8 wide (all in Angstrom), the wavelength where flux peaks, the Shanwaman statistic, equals 5852.37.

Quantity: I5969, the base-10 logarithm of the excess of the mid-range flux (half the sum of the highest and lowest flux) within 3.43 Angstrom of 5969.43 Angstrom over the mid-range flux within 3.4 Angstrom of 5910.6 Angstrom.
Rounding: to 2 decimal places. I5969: -0.15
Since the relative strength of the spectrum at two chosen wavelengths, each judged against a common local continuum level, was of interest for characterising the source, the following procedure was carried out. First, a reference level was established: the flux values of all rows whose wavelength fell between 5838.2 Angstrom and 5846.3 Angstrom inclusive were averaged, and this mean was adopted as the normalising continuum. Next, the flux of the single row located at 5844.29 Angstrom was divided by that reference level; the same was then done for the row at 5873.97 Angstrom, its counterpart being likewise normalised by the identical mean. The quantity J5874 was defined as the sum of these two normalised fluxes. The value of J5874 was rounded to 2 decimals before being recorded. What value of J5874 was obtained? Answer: 1.96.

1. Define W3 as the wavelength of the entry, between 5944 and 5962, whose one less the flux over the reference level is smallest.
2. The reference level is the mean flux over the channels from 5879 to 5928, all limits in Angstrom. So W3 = 5954.32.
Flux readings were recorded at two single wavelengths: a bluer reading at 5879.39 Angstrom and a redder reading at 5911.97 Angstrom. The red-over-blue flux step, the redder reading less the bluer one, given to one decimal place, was -1.2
